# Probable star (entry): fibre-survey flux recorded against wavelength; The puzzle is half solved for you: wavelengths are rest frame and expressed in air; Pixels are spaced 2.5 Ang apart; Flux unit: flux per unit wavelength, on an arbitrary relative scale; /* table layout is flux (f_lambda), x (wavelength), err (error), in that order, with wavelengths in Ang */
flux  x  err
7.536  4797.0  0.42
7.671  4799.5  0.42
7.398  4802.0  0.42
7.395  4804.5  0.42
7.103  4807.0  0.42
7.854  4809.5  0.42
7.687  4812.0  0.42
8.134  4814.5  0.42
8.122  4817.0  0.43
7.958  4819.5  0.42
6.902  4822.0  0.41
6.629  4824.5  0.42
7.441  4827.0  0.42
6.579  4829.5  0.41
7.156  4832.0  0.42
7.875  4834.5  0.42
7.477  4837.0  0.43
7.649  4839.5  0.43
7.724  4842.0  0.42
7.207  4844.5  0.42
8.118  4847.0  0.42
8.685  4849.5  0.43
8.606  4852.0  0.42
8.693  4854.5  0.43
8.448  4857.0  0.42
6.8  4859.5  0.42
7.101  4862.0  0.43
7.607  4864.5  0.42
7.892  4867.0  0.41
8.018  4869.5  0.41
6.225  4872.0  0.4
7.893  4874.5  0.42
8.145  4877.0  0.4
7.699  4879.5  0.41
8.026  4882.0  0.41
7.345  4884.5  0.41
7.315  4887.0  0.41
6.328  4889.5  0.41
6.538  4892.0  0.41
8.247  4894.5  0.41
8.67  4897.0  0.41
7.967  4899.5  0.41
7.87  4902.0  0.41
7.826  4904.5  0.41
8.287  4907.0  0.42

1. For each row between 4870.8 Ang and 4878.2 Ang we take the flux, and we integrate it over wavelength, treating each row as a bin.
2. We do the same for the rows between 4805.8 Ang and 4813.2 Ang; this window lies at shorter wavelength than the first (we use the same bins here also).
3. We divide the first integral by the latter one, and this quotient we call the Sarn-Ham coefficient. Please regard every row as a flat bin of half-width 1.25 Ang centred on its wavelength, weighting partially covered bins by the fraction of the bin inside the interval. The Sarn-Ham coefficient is 0.98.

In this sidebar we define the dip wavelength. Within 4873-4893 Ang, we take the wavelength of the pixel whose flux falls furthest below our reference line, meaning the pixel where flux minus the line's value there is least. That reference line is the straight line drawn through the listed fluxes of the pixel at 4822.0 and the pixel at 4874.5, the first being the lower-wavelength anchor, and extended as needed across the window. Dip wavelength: 4889.5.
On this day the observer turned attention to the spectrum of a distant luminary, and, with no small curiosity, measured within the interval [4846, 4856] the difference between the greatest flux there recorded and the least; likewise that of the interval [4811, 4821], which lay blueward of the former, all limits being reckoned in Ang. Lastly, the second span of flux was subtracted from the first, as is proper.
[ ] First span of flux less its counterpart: 0.13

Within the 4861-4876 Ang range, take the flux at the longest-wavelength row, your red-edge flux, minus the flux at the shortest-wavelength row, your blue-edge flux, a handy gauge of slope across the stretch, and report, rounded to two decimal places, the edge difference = 0.79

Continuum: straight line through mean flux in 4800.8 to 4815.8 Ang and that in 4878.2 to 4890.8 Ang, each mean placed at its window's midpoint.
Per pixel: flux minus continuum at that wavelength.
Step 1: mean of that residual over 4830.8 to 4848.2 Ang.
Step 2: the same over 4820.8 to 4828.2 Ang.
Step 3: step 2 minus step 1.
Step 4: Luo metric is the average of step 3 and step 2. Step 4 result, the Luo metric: -0.61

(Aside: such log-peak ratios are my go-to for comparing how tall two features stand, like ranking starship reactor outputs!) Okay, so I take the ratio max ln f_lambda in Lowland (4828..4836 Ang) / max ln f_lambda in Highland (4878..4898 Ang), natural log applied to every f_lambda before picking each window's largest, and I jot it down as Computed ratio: 0.96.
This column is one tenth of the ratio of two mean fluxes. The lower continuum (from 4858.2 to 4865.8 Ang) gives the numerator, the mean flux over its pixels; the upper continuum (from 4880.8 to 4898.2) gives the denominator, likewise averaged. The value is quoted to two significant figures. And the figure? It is 0.096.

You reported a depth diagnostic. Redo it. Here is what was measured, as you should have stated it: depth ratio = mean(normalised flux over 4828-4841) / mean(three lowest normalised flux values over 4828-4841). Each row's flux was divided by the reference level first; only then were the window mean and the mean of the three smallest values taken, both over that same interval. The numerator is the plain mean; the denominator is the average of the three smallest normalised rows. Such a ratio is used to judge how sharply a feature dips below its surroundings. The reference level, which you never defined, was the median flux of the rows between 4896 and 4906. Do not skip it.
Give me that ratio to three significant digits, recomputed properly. 1.04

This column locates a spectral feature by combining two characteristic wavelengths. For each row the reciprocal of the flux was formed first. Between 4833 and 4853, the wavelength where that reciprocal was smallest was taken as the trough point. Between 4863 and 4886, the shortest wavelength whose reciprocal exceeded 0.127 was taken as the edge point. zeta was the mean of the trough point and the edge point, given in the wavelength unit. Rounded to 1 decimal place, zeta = 4857.0 Ang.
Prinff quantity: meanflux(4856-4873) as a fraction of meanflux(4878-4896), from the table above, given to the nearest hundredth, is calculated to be 1.01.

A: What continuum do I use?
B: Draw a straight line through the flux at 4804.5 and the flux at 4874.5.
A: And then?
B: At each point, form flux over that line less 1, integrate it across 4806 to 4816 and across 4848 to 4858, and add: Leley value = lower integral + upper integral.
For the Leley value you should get 1.5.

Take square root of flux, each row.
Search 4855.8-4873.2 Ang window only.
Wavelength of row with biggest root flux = 4857.0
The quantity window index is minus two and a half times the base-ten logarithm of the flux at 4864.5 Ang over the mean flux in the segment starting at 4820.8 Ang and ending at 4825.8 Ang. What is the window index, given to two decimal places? -0.13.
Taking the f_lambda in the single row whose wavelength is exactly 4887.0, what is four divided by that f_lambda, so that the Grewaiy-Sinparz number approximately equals 0.55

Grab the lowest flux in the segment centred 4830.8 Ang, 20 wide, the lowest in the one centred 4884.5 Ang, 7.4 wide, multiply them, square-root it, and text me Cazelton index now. 6.9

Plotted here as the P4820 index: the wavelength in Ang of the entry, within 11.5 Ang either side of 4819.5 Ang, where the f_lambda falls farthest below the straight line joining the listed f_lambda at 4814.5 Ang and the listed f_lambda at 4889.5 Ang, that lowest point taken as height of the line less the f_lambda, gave 4824.5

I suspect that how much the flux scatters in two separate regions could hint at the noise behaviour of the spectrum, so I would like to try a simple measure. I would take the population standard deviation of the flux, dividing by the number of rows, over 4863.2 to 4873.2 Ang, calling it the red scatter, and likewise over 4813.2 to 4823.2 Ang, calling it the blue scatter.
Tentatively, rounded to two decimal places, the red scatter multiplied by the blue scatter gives 0.37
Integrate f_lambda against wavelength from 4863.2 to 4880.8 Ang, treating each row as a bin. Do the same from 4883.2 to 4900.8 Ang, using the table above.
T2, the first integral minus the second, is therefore 3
